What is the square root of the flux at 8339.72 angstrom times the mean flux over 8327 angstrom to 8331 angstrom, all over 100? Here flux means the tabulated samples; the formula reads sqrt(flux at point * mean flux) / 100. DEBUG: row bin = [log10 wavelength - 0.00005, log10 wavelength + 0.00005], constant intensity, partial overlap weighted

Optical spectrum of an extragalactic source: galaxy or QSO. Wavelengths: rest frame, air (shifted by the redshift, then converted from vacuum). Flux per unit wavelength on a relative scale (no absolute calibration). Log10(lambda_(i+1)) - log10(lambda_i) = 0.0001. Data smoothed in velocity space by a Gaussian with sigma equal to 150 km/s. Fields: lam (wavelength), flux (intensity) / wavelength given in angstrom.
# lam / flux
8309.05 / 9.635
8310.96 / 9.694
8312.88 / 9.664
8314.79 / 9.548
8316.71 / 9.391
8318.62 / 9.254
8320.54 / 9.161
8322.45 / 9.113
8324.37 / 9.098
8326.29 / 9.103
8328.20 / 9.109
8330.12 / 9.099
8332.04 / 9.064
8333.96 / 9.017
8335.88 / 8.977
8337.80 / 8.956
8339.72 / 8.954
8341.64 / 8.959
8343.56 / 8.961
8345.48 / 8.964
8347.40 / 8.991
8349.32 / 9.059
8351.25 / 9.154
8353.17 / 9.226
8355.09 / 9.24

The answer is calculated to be 0.0903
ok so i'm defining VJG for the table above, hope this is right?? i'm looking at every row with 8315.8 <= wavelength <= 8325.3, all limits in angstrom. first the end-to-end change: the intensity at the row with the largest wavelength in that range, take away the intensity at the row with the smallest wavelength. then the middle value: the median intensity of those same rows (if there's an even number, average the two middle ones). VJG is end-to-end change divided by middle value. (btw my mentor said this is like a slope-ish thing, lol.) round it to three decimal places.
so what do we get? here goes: -0.032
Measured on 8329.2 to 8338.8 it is -0.016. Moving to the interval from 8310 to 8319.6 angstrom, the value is -0.046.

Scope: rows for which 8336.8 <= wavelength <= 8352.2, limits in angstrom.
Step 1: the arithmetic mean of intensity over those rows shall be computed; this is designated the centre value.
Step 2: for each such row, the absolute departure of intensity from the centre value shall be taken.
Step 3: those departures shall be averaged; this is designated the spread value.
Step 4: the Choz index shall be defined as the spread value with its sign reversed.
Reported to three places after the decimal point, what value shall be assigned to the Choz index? -0.053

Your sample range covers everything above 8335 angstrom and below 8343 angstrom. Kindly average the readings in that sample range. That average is 8.96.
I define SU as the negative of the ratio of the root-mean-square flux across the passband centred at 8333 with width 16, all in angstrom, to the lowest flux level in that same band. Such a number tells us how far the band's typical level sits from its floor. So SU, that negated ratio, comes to -1.01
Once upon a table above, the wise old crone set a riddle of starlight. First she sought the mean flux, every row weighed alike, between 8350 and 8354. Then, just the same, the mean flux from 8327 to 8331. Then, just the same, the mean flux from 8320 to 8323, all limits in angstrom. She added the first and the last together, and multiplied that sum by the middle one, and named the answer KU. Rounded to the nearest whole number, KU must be 167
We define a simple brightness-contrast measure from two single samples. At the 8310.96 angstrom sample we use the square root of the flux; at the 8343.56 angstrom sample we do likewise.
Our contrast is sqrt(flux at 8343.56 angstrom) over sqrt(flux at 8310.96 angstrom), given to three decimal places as 0.961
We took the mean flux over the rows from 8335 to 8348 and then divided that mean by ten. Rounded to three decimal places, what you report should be 0.897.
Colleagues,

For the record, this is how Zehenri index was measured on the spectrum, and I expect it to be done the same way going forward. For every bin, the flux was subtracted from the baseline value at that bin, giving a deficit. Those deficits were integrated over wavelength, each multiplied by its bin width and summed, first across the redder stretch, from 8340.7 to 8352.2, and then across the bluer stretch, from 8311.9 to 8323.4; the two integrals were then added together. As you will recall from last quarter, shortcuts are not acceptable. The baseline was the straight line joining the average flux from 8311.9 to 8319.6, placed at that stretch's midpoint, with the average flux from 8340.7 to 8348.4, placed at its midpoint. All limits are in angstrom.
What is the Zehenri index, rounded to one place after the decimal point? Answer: 0.0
